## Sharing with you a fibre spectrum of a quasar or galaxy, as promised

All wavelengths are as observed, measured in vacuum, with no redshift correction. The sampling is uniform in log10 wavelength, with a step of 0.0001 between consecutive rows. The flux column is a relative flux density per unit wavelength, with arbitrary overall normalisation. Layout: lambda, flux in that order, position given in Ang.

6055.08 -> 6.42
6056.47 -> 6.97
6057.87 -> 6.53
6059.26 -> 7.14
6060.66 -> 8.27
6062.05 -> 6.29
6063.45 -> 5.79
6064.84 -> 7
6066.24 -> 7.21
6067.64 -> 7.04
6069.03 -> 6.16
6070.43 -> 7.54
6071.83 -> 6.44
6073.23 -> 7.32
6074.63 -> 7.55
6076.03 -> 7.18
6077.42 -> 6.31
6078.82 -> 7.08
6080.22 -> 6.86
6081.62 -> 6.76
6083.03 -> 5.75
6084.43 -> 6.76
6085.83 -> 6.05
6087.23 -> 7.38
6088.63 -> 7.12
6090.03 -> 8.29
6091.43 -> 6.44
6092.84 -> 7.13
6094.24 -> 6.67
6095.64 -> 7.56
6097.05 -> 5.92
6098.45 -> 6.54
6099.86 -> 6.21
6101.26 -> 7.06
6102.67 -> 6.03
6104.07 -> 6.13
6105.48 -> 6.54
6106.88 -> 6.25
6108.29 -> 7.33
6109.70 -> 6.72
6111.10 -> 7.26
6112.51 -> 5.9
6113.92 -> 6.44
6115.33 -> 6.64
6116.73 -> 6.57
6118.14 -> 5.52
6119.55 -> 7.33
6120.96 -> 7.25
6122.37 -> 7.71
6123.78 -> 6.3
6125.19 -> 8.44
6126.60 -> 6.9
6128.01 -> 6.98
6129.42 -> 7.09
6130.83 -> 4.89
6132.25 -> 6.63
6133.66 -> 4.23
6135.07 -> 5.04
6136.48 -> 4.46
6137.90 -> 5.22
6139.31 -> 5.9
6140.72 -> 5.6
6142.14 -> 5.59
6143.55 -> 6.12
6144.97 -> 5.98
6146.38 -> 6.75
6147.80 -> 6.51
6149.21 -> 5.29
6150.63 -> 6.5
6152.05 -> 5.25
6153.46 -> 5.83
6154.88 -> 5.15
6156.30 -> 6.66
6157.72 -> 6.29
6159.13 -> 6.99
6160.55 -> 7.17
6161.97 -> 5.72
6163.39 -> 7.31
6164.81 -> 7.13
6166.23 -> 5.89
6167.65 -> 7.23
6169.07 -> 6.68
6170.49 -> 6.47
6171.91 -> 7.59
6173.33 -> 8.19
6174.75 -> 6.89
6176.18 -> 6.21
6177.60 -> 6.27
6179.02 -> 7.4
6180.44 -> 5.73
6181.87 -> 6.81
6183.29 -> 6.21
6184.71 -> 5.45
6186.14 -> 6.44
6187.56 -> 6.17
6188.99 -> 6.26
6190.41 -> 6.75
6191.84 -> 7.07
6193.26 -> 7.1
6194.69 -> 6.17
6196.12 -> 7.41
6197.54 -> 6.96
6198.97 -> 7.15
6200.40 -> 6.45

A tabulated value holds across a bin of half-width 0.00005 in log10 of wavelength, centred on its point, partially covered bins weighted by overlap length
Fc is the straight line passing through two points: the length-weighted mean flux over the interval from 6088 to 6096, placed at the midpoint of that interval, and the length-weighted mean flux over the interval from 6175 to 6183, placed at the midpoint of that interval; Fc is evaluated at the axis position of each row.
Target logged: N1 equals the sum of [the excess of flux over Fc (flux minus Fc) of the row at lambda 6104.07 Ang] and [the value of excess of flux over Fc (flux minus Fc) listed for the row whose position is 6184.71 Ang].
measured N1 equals -2.0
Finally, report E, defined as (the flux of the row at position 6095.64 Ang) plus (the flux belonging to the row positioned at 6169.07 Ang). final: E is 14.2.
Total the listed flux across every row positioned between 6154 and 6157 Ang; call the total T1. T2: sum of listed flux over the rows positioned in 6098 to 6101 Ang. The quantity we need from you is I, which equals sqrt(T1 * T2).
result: 12.3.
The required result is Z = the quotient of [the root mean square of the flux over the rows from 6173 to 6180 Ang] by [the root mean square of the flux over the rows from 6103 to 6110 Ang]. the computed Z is 1.06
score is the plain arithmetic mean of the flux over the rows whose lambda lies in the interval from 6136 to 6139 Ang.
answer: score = 4.84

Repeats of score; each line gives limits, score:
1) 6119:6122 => 7.29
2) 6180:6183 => 6.27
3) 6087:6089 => 7.25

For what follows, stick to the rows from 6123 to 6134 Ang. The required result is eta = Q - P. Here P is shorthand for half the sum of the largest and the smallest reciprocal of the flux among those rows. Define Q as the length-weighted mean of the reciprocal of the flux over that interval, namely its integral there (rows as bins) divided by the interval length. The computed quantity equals -0.0179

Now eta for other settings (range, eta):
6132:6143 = -0.0012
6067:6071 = -0.0012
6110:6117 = -0.0006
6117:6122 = -0.0085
